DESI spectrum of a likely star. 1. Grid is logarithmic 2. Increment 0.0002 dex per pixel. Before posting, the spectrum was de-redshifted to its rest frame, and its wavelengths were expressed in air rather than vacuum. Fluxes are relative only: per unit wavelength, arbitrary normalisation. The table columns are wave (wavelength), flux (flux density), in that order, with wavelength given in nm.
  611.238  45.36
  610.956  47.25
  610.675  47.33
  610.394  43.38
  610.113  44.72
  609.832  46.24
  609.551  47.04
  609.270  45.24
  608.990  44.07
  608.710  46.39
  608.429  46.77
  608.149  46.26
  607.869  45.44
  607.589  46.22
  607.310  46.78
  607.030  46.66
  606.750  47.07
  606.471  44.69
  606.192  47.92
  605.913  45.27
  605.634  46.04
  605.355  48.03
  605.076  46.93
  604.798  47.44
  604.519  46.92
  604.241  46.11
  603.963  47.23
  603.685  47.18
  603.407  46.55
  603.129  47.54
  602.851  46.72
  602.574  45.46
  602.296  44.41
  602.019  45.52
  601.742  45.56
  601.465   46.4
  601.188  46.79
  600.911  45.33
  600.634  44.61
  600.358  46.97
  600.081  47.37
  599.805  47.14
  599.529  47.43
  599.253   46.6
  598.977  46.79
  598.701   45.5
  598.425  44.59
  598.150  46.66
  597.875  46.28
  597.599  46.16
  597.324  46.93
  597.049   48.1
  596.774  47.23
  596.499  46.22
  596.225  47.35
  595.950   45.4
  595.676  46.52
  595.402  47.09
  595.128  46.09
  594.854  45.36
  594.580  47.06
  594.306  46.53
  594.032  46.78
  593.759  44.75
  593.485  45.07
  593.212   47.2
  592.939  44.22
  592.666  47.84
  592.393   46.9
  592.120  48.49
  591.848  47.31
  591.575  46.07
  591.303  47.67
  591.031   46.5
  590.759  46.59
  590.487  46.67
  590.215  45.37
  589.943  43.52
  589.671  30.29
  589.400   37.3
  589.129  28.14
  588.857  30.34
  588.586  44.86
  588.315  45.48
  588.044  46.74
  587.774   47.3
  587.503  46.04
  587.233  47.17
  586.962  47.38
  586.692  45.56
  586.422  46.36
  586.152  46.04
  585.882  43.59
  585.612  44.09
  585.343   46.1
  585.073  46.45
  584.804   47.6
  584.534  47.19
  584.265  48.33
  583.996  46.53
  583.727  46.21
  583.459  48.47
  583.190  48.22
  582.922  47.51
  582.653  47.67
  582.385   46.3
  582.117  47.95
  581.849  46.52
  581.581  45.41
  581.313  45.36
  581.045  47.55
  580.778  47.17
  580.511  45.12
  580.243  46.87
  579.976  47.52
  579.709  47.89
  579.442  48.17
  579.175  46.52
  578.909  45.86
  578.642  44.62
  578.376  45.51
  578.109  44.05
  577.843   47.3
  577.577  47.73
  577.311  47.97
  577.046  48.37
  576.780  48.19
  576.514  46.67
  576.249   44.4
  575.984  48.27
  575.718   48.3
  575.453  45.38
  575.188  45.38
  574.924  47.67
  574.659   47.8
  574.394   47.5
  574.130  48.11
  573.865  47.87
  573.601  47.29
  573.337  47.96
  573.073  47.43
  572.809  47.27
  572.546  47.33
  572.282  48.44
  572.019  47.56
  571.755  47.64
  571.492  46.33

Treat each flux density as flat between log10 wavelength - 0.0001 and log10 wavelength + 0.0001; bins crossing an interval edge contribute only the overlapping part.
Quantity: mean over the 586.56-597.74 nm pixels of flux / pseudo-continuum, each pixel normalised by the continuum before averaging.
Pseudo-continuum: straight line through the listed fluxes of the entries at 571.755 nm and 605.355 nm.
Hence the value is 0.939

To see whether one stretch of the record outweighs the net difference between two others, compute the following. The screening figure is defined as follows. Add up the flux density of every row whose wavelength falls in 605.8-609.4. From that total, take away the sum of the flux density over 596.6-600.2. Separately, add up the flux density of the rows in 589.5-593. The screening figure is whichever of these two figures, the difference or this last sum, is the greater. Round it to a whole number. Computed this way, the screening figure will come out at 587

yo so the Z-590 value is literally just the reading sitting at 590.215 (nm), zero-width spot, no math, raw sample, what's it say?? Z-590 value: 45.37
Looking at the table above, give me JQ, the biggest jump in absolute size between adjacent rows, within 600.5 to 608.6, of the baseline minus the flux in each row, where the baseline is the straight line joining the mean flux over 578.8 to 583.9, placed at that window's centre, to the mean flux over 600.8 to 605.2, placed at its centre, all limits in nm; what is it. 3.2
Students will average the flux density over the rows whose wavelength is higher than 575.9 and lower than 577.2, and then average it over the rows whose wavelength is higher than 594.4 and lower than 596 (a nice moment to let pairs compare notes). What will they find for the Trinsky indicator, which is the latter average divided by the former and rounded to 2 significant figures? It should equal 0.98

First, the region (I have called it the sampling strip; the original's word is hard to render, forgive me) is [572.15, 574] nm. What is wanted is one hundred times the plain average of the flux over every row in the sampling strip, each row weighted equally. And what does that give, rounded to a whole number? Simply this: 4766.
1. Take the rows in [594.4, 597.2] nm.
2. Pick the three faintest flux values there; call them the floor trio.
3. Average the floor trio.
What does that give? 45.6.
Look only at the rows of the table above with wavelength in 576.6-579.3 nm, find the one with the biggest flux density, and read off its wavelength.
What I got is 577.046 nm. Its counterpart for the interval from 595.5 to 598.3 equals 597.049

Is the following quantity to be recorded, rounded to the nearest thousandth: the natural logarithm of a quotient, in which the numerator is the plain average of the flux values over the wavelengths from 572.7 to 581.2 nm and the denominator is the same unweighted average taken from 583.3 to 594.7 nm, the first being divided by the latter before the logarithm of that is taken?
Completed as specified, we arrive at 0.044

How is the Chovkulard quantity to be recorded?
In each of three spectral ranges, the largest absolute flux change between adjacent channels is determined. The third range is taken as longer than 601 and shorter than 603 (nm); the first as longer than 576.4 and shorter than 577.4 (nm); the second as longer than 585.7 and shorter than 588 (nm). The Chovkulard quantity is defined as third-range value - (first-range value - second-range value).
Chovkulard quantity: 2.2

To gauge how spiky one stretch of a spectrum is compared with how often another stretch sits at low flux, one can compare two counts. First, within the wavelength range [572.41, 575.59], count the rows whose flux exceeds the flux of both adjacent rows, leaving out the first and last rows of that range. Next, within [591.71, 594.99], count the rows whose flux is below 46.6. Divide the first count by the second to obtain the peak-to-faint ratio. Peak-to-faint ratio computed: 0.60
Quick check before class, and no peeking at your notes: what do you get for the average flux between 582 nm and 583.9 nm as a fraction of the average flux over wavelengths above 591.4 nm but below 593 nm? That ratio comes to 1.01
